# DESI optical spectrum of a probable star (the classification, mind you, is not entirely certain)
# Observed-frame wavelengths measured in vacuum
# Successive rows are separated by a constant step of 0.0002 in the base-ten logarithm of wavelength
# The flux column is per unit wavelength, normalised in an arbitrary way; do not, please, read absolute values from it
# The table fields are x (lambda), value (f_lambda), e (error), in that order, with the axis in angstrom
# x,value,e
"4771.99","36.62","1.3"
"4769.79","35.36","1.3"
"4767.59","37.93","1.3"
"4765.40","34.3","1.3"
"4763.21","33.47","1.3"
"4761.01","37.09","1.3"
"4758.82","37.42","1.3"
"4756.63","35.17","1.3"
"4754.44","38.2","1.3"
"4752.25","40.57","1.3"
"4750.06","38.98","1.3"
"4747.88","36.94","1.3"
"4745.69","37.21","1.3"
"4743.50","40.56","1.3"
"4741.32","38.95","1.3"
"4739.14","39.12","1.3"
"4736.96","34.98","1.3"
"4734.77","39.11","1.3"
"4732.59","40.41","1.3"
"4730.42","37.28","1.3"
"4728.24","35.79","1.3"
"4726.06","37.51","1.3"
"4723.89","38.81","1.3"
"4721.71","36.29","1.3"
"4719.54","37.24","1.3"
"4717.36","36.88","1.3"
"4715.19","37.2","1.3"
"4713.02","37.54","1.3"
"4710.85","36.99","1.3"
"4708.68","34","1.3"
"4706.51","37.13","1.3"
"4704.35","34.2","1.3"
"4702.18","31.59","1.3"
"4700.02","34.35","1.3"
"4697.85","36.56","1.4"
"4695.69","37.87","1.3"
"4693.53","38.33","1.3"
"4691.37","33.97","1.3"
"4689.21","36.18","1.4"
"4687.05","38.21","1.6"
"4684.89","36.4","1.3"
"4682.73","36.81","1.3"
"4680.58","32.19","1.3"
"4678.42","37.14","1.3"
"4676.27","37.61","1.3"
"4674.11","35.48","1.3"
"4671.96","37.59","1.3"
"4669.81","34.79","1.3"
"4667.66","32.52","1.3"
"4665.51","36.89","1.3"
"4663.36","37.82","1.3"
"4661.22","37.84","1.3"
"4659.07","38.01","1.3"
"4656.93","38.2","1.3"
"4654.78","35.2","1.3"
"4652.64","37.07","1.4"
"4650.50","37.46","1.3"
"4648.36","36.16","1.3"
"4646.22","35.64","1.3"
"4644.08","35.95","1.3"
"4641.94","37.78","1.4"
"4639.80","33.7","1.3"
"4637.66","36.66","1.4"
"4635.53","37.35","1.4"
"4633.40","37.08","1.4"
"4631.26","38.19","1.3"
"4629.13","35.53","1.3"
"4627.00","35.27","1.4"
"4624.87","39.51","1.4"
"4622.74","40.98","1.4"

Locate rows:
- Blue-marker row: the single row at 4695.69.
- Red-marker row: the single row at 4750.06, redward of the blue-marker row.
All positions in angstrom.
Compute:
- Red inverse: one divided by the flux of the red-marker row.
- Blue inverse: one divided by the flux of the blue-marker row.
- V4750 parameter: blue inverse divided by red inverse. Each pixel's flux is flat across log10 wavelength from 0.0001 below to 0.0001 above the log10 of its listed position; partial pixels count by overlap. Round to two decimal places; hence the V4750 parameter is 1.03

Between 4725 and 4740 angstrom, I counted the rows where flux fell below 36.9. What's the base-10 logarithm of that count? 0.30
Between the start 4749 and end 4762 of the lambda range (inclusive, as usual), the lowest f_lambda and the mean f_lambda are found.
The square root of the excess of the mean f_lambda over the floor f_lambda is 1.65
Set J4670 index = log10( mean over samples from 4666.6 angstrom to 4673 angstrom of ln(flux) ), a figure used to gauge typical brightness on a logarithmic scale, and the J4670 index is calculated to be 0.551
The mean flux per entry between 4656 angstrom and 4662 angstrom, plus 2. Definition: 40.0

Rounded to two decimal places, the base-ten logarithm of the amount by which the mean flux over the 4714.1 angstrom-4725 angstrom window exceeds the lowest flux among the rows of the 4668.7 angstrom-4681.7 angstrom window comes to 0.71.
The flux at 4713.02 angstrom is 37.54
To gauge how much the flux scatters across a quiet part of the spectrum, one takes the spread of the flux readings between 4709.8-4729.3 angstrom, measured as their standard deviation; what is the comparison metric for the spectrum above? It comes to 0.8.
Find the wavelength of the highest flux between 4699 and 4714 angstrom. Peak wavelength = 4713.02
